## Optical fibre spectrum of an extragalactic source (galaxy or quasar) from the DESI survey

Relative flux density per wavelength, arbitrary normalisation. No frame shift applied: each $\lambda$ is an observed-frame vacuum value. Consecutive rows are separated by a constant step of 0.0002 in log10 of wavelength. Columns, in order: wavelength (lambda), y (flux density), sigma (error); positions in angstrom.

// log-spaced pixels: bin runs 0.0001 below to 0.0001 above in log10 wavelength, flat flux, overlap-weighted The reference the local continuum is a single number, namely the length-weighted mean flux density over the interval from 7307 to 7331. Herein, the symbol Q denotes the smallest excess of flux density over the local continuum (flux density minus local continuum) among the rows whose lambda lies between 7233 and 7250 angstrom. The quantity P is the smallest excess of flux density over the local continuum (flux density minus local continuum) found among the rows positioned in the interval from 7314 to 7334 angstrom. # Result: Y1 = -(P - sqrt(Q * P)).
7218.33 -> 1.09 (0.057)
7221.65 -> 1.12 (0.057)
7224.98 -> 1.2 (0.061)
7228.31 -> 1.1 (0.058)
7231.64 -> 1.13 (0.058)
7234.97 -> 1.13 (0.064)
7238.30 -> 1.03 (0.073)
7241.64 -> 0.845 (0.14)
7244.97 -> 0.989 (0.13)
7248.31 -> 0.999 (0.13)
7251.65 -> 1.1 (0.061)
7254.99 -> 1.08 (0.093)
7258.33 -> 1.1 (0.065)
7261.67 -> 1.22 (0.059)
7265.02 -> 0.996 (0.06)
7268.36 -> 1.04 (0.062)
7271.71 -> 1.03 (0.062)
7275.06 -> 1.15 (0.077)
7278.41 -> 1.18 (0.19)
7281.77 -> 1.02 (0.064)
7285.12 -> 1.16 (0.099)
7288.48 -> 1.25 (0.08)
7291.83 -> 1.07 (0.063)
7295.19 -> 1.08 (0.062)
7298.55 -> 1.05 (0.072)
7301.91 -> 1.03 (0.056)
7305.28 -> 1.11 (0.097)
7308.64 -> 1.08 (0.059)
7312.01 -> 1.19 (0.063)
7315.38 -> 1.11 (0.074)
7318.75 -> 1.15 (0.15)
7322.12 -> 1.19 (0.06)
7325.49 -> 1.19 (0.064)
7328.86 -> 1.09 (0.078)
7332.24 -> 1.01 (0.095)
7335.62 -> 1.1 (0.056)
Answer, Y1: 0.33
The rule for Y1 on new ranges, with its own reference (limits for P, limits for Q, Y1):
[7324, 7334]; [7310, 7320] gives 0.19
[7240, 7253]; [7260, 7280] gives 0.50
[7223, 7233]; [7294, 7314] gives 0.11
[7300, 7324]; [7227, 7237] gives 0.18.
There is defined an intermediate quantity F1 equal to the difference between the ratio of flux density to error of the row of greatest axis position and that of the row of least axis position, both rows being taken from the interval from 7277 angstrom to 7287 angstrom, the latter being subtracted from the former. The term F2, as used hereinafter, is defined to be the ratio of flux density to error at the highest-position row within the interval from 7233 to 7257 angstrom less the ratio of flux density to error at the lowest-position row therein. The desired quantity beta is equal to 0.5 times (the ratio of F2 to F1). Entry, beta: -0.5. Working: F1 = 6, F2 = -6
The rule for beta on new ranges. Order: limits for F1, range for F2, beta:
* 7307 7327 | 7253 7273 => 8.7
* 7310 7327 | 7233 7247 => 17.0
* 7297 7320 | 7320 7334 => 0.7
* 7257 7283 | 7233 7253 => -0.2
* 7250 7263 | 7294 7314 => 0.3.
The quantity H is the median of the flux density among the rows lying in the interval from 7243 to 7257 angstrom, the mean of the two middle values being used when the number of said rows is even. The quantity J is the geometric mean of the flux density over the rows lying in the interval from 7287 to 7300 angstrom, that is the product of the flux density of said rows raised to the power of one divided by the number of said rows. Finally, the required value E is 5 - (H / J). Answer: 4.06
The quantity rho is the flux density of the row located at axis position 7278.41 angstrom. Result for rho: 1.18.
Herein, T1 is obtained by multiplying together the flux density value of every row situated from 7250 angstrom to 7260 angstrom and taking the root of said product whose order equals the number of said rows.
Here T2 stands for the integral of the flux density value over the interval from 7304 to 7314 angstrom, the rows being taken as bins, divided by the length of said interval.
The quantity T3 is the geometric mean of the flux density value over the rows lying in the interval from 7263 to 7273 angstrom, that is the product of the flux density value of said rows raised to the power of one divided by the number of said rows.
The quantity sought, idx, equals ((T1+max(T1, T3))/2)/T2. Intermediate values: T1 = 1.09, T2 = 1.13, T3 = 1.02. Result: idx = 0.97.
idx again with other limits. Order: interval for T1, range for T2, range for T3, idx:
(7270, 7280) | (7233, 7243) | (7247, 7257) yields 1.11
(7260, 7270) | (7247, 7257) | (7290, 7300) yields 1.02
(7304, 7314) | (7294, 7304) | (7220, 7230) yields 1.07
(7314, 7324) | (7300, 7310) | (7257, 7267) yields 1.07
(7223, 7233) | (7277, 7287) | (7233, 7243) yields 1.02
